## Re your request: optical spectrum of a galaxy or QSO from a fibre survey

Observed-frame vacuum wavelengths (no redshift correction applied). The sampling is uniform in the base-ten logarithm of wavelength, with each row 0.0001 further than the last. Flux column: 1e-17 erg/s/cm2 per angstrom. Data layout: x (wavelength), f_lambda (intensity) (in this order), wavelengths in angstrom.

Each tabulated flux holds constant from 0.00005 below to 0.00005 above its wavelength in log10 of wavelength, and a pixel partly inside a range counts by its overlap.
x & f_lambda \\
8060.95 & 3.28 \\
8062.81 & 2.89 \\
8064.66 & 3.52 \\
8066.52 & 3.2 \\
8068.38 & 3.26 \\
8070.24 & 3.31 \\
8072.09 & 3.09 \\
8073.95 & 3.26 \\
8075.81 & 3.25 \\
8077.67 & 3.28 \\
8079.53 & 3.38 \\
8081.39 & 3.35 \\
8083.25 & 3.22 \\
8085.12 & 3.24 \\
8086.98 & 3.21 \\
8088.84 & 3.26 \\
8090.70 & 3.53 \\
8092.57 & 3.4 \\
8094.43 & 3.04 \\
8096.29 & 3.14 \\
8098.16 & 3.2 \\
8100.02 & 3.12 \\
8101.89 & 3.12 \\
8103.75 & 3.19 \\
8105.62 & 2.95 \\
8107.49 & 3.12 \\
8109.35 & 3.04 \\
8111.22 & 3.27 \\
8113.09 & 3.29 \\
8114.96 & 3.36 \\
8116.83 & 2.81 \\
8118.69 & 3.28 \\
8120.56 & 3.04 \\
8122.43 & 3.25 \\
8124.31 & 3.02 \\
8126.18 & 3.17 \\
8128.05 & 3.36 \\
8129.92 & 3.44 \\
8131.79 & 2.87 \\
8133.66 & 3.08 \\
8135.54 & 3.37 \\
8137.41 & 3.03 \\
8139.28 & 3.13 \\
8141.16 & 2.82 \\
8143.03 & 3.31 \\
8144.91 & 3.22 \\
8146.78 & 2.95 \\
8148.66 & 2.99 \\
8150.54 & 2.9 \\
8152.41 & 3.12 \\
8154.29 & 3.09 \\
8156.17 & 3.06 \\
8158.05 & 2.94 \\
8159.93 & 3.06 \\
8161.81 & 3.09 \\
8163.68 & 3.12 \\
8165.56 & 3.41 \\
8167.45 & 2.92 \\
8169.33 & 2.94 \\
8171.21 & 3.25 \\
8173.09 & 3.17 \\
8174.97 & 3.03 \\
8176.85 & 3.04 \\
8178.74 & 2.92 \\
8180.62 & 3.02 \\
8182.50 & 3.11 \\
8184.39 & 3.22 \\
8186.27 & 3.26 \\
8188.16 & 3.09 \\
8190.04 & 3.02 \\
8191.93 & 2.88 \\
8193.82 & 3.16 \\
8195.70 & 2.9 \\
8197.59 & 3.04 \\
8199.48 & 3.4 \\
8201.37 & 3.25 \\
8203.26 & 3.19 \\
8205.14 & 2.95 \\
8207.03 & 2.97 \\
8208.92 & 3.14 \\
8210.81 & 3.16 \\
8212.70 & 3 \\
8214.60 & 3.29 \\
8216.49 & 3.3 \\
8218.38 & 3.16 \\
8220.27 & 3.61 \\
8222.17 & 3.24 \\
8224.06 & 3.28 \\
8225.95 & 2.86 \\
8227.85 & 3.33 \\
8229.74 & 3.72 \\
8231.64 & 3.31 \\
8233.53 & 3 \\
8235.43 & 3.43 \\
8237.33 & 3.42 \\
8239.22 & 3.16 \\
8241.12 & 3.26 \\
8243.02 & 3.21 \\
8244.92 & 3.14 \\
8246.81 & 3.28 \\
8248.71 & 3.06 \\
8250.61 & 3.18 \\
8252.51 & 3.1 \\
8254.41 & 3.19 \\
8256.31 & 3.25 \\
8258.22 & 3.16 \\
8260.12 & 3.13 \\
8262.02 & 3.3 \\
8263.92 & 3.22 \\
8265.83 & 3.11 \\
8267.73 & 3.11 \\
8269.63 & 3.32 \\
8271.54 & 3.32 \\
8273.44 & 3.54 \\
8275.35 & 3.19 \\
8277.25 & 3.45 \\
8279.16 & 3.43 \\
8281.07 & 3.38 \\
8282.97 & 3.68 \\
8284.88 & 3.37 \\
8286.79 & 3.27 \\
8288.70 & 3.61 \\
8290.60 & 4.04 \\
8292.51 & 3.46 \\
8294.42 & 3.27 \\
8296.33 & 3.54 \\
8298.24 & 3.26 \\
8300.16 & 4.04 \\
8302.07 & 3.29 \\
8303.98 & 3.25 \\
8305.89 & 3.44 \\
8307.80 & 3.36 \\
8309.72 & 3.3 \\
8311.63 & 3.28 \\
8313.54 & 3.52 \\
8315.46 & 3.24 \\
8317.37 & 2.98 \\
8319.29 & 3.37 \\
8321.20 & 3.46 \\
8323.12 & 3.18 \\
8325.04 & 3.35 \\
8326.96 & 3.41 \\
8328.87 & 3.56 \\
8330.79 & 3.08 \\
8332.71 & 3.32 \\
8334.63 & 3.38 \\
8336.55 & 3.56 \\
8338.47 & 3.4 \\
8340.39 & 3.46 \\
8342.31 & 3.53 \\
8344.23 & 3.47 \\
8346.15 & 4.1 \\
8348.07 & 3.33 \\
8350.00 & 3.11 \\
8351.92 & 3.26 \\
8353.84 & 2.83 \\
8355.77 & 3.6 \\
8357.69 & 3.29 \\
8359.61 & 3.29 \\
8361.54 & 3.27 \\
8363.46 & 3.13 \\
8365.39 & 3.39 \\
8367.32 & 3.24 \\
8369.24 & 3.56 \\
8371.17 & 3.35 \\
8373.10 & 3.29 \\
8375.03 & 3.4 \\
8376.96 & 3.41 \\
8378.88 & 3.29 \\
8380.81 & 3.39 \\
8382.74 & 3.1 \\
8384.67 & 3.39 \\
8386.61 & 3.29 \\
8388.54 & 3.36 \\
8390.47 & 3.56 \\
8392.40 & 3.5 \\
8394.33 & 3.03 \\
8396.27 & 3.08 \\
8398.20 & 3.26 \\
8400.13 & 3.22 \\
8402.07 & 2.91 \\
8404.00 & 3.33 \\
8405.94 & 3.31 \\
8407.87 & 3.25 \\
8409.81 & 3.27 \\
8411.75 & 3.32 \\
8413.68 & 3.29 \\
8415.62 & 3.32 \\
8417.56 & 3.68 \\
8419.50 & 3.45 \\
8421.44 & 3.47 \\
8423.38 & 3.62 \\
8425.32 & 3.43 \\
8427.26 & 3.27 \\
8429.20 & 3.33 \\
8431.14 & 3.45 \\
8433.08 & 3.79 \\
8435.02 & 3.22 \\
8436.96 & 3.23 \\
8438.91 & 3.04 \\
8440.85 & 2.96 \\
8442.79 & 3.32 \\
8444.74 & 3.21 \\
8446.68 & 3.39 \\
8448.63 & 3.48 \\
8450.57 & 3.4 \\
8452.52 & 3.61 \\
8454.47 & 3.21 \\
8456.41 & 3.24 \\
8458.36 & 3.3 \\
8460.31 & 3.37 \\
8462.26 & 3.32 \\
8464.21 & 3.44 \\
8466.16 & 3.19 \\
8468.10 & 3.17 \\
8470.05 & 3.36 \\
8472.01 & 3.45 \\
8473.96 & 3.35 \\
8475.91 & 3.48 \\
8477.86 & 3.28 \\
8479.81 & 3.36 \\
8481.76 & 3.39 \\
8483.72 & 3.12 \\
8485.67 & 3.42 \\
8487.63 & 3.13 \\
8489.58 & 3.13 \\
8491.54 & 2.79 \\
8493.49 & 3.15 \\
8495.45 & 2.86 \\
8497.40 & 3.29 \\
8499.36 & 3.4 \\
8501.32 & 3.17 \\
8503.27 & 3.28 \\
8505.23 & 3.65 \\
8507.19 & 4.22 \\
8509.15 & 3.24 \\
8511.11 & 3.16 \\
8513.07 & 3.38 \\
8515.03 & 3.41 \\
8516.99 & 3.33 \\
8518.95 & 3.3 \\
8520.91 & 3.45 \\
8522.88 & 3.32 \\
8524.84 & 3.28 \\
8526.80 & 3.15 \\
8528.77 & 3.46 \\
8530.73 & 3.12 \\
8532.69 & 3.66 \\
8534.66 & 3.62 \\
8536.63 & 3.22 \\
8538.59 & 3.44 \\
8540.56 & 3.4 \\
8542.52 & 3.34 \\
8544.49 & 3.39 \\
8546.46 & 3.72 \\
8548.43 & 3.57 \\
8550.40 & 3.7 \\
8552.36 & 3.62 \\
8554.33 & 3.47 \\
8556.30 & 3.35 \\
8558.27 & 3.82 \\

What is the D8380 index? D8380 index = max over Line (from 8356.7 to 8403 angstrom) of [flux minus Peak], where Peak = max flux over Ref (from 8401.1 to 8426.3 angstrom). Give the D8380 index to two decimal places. -0.12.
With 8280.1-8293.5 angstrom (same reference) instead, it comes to 0.36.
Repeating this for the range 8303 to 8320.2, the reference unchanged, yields -0.16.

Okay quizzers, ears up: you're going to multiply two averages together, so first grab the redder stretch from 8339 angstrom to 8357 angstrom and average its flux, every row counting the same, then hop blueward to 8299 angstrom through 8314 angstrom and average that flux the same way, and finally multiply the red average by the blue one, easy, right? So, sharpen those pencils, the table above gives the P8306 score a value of 11.7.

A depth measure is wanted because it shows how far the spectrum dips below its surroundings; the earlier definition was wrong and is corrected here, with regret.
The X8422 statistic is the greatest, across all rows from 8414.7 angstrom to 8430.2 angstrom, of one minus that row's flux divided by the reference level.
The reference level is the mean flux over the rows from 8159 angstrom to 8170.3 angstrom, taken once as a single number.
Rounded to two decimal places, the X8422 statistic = -0.06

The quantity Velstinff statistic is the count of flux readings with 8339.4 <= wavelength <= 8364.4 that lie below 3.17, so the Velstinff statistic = 3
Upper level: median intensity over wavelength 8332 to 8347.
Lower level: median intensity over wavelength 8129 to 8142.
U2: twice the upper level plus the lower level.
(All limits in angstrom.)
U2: 10.0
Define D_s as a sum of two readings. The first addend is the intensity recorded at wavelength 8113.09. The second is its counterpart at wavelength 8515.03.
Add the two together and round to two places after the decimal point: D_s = 6.70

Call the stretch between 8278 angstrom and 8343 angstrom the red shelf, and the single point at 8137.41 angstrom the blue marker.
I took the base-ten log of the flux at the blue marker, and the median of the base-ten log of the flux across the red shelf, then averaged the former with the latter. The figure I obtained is 0.505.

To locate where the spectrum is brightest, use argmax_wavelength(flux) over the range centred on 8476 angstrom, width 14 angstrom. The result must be 8475.91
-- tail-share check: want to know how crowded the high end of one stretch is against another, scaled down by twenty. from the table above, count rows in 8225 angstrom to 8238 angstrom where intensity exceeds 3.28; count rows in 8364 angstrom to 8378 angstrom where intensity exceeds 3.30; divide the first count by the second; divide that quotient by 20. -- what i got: 0.0500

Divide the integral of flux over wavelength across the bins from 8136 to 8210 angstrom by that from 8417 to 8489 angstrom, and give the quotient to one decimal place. 0.9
